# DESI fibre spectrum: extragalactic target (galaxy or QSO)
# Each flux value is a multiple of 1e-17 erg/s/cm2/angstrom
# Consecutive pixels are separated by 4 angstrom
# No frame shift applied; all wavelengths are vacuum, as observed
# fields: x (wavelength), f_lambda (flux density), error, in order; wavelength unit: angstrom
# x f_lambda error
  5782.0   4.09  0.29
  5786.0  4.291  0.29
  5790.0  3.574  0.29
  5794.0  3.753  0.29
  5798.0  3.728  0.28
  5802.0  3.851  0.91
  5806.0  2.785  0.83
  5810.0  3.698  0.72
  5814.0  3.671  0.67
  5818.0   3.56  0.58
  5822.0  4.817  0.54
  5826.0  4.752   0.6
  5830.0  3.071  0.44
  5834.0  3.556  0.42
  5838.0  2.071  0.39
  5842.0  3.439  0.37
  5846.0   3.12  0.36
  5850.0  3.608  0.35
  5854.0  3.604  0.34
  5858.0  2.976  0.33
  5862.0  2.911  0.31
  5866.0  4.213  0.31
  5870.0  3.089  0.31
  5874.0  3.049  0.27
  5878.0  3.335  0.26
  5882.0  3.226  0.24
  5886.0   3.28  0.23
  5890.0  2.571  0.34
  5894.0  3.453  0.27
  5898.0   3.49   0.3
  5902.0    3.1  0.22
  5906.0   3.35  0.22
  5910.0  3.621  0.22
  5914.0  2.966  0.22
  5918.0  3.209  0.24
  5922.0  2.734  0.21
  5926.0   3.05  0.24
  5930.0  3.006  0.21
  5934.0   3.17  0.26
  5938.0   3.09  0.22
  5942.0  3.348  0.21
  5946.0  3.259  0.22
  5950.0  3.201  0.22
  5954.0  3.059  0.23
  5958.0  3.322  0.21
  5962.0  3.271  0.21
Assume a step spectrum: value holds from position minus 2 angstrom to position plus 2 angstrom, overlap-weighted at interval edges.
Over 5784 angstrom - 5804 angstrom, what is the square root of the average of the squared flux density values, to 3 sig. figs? 3.85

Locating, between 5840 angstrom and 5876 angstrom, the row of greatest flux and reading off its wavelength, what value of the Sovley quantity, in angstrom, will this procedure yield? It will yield 5866.0 angstrom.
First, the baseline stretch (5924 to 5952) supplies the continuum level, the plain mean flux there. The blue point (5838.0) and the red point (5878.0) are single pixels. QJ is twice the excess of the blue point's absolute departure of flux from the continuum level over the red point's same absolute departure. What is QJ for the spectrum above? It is 1.8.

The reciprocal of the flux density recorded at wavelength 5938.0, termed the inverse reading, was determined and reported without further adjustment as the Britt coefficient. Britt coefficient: 0.324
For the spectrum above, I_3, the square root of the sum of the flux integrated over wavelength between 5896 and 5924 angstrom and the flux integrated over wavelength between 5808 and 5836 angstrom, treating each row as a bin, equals 14.1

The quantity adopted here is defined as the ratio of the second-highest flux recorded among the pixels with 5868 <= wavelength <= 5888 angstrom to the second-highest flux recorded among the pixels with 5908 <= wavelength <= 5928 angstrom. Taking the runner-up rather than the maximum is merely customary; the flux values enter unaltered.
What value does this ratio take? 1.02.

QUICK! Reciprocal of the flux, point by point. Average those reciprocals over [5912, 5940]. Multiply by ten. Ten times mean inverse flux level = 3.31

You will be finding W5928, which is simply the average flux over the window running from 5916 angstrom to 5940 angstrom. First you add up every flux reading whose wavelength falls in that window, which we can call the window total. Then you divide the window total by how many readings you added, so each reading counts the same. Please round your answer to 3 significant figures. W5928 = 3.04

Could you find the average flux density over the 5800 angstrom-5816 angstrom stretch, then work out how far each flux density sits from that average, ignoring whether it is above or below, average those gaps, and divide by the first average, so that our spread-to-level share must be 0.10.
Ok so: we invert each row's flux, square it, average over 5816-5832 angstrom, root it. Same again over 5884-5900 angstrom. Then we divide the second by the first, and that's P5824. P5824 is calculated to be 1.23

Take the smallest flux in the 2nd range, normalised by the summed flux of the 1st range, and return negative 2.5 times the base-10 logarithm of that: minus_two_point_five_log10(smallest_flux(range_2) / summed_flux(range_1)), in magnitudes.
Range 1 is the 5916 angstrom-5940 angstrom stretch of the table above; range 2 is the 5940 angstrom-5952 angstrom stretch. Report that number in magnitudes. 1.9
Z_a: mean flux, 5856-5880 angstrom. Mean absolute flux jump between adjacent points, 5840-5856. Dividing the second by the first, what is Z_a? 0.08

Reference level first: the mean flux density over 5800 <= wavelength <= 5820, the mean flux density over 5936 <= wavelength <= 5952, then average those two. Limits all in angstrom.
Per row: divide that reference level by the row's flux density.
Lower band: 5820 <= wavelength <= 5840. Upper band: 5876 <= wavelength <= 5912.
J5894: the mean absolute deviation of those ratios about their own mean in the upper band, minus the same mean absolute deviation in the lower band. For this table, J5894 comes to -0.21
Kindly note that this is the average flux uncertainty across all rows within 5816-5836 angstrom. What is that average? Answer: 0.5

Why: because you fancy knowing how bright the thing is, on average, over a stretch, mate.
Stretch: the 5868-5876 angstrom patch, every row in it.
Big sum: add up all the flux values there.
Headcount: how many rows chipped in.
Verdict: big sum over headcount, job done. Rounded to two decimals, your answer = 3.07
